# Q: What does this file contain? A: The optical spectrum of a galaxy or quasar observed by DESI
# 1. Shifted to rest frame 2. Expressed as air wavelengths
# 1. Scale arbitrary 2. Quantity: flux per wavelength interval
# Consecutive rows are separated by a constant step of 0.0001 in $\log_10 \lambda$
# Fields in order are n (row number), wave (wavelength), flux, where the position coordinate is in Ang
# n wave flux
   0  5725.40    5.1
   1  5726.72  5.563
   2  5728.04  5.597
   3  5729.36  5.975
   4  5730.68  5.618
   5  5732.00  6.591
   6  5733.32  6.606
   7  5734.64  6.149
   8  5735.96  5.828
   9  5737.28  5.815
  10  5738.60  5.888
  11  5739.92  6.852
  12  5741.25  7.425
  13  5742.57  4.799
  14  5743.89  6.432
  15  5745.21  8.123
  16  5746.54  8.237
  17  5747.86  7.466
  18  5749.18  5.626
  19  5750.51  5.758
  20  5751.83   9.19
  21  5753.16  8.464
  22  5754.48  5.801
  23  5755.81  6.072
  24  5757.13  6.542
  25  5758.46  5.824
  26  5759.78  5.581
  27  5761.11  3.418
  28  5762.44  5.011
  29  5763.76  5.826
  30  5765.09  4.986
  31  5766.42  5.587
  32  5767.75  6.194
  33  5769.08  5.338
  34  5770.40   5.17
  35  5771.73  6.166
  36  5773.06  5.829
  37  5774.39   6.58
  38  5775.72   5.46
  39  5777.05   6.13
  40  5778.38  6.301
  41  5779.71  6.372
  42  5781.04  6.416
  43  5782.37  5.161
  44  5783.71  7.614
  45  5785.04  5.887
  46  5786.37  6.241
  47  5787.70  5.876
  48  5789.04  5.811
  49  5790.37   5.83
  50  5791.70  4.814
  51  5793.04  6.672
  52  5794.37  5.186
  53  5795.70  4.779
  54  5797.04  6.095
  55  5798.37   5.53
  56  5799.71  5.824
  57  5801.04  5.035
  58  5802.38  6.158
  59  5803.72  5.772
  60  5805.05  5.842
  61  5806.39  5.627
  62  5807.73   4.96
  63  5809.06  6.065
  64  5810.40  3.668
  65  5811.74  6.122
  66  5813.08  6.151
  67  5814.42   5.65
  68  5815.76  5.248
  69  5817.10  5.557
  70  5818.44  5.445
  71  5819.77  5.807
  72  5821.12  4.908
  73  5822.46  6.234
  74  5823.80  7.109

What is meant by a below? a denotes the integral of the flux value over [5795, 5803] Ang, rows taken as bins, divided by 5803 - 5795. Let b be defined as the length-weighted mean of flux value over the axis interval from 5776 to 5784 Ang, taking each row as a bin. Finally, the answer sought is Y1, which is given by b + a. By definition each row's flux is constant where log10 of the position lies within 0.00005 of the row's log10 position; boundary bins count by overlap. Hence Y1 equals 11.8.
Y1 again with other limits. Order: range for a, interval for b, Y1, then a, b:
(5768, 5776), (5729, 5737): 11.9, 5.8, 6.12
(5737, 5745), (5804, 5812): 11.7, 6.3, 5.36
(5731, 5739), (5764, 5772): 11.7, 6.1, 5.56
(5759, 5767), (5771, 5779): 11.1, 5.1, 6.07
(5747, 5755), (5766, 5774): 12.9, 7.1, 5.75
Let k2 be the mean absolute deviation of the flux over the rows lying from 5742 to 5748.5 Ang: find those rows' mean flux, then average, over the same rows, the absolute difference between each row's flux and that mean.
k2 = 1.1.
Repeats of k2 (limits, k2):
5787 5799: 0.5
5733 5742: 0.5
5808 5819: 0.5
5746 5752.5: 1.3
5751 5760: 1.2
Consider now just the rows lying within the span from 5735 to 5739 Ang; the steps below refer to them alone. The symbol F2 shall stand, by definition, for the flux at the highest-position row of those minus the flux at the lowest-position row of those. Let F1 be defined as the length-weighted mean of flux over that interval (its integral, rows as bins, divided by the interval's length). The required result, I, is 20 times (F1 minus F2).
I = 116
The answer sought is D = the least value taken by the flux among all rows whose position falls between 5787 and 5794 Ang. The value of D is 4.814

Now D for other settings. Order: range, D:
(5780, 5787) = 5.161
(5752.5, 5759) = 5.801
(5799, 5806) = 5.035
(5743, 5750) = 5.626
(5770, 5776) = 5.17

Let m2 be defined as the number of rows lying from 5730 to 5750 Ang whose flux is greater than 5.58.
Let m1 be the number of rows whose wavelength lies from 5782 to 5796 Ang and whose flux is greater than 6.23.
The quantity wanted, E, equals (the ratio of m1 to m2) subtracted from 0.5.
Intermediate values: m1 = 3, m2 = 14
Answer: 0.3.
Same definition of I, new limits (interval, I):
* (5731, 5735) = 137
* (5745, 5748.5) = 171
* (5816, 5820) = 106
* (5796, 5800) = 120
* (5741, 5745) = 146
